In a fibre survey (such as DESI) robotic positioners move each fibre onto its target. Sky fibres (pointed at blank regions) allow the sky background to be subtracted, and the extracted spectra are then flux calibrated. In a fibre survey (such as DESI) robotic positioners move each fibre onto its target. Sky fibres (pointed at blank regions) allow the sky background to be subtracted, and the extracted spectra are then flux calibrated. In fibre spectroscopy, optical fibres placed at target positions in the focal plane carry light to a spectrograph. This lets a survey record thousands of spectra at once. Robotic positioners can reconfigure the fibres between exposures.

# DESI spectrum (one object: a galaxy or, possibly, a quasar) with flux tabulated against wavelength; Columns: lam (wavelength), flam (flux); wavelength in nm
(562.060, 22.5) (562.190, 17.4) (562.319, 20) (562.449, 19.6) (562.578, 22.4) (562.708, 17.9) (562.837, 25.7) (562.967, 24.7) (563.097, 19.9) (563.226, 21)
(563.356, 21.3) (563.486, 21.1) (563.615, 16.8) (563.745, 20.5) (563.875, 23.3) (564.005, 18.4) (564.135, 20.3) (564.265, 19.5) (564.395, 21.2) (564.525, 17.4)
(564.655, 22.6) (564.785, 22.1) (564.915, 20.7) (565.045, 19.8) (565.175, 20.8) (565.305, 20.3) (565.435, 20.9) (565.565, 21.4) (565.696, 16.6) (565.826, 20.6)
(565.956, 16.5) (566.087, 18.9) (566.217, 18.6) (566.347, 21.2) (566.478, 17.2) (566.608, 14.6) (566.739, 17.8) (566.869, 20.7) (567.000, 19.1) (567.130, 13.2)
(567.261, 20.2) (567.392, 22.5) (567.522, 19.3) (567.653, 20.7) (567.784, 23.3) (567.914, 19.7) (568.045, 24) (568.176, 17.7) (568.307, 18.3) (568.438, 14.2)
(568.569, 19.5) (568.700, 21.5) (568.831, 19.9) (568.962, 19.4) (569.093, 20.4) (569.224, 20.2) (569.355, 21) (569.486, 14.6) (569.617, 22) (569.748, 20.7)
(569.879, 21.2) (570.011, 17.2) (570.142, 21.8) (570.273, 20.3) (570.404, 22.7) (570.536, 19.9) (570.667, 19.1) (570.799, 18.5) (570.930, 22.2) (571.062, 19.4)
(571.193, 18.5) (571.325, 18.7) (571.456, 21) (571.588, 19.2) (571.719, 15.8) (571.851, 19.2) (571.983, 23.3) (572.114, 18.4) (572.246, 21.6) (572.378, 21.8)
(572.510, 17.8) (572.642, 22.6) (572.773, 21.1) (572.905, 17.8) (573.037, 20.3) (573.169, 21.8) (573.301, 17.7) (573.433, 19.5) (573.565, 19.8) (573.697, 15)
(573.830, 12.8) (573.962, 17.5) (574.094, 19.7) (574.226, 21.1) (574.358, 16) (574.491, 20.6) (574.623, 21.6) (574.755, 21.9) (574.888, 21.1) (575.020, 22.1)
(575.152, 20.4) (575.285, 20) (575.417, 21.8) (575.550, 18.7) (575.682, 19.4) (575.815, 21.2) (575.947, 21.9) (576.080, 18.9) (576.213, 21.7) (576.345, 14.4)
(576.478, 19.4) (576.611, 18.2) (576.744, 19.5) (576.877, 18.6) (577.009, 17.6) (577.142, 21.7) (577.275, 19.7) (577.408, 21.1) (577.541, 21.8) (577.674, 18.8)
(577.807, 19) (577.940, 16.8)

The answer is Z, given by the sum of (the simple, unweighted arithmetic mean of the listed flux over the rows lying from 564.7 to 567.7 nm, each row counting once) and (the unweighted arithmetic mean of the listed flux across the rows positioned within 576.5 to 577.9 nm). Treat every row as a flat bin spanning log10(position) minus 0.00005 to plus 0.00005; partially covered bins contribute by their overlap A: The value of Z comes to 38.9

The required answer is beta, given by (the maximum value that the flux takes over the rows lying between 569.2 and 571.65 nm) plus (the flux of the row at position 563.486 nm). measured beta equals 43.8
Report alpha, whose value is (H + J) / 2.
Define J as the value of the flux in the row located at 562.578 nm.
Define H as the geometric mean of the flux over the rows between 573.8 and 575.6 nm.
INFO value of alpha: 20.9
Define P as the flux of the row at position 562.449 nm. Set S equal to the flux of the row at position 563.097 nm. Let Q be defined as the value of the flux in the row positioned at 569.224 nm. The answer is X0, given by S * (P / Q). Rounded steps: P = 19.6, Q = 20.2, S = 19.9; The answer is 19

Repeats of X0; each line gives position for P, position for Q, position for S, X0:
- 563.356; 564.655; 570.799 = 17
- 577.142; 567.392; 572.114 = 18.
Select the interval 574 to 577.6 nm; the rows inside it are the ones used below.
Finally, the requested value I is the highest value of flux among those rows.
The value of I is 22.1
